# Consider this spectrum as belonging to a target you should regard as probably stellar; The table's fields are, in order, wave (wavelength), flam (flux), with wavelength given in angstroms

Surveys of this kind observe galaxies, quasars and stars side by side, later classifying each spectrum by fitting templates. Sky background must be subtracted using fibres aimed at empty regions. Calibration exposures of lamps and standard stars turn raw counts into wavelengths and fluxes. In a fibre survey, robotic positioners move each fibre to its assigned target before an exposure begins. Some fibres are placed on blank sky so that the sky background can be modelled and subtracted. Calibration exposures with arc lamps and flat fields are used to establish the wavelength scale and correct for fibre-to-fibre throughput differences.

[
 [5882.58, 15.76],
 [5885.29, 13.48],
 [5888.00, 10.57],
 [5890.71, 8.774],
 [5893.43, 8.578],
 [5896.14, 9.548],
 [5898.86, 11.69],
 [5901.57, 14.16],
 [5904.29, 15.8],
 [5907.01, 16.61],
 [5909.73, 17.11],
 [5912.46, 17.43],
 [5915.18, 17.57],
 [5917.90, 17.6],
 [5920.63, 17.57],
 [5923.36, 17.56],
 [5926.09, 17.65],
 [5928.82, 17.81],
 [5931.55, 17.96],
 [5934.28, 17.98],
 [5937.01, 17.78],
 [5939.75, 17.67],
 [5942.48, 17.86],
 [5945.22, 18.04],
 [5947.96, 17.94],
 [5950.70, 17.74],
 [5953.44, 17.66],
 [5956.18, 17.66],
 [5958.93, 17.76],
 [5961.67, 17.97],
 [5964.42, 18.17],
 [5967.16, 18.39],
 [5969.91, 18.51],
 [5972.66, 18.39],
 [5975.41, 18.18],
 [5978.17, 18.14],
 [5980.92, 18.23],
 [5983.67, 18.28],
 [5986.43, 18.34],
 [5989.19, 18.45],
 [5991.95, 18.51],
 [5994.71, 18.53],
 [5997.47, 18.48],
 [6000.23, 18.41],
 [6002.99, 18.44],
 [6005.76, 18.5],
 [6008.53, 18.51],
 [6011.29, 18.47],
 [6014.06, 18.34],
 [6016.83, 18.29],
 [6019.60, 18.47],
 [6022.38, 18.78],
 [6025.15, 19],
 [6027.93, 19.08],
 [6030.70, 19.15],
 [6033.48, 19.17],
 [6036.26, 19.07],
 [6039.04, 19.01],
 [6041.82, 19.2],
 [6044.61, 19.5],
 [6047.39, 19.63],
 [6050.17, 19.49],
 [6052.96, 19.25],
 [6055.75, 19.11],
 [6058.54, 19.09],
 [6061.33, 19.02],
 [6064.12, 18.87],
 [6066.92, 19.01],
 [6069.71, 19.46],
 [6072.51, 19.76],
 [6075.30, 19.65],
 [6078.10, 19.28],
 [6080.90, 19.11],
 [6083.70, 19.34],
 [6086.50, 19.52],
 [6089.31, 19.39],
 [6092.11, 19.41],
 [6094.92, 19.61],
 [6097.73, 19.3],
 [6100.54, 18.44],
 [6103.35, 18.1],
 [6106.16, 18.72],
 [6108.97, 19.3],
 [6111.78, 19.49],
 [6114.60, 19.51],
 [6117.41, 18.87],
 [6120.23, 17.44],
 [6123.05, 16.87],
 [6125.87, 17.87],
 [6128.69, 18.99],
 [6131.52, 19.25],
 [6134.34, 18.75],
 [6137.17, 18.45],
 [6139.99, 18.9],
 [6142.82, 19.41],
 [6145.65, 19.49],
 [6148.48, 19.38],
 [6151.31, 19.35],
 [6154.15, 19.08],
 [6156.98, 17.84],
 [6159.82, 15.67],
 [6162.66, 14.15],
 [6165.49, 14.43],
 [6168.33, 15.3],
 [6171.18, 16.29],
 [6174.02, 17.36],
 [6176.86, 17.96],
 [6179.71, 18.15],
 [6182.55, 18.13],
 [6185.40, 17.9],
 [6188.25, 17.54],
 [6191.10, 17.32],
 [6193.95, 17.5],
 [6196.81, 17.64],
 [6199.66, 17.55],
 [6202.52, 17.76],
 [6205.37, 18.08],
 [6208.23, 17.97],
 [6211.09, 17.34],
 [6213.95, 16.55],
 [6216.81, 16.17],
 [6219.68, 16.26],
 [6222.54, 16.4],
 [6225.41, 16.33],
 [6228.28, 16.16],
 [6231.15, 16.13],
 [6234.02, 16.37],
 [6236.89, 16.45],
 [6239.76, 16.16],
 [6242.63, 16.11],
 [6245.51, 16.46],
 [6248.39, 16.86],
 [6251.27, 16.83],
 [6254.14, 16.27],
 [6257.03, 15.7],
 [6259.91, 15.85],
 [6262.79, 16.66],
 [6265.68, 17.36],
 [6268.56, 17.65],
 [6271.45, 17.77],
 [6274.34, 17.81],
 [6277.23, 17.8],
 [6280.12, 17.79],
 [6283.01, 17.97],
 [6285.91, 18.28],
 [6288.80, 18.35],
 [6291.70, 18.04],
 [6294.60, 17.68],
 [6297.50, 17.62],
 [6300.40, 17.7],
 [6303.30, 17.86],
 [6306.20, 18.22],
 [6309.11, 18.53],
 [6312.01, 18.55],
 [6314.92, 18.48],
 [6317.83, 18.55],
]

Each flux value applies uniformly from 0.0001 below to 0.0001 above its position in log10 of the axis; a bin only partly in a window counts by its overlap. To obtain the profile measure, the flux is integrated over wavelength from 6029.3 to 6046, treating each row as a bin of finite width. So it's 320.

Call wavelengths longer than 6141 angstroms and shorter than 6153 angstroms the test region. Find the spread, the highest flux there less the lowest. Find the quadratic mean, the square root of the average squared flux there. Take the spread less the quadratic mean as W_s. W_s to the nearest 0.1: -19.3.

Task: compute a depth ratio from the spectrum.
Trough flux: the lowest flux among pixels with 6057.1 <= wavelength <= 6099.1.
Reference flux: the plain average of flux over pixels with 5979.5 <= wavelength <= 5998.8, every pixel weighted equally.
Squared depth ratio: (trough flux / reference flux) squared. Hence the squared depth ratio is 1.05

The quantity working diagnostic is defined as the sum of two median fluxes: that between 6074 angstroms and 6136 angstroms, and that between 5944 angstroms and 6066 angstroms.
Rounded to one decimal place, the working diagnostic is 37.7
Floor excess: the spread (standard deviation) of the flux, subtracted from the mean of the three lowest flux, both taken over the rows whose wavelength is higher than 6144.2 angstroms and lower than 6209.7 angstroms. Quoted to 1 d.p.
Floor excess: 13.2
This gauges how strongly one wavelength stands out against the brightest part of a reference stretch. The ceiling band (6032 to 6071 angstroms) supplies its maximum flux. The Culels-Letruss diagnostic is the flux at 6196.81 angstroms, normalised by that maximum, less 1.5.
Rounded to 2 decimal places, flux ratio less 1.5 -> -0.60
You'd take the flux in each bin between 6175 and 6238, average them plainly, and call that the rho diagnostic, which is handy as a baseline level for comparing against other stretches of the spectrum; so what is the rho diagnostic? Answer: 17.2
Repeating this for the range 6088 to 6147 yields 18.8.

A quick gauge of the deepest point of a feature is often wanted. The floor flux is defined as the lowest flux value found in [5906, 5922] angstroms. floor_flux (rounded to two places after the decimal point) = 16.61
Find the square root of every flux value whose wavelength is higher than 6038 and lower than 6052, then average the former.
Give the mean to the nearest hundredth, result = 4.40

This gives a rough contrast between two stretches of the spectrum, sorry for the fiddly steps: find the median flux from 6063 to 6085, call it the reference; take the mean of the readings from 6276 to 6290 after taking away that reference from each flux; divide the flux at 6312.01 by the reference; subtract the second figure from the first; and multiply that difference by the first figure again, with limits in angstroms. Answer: 2.8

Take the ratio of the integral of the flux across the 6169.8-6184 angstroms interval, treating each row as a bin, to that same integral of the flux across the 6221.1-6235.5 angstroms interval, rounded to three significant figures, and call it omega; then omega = 1.07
